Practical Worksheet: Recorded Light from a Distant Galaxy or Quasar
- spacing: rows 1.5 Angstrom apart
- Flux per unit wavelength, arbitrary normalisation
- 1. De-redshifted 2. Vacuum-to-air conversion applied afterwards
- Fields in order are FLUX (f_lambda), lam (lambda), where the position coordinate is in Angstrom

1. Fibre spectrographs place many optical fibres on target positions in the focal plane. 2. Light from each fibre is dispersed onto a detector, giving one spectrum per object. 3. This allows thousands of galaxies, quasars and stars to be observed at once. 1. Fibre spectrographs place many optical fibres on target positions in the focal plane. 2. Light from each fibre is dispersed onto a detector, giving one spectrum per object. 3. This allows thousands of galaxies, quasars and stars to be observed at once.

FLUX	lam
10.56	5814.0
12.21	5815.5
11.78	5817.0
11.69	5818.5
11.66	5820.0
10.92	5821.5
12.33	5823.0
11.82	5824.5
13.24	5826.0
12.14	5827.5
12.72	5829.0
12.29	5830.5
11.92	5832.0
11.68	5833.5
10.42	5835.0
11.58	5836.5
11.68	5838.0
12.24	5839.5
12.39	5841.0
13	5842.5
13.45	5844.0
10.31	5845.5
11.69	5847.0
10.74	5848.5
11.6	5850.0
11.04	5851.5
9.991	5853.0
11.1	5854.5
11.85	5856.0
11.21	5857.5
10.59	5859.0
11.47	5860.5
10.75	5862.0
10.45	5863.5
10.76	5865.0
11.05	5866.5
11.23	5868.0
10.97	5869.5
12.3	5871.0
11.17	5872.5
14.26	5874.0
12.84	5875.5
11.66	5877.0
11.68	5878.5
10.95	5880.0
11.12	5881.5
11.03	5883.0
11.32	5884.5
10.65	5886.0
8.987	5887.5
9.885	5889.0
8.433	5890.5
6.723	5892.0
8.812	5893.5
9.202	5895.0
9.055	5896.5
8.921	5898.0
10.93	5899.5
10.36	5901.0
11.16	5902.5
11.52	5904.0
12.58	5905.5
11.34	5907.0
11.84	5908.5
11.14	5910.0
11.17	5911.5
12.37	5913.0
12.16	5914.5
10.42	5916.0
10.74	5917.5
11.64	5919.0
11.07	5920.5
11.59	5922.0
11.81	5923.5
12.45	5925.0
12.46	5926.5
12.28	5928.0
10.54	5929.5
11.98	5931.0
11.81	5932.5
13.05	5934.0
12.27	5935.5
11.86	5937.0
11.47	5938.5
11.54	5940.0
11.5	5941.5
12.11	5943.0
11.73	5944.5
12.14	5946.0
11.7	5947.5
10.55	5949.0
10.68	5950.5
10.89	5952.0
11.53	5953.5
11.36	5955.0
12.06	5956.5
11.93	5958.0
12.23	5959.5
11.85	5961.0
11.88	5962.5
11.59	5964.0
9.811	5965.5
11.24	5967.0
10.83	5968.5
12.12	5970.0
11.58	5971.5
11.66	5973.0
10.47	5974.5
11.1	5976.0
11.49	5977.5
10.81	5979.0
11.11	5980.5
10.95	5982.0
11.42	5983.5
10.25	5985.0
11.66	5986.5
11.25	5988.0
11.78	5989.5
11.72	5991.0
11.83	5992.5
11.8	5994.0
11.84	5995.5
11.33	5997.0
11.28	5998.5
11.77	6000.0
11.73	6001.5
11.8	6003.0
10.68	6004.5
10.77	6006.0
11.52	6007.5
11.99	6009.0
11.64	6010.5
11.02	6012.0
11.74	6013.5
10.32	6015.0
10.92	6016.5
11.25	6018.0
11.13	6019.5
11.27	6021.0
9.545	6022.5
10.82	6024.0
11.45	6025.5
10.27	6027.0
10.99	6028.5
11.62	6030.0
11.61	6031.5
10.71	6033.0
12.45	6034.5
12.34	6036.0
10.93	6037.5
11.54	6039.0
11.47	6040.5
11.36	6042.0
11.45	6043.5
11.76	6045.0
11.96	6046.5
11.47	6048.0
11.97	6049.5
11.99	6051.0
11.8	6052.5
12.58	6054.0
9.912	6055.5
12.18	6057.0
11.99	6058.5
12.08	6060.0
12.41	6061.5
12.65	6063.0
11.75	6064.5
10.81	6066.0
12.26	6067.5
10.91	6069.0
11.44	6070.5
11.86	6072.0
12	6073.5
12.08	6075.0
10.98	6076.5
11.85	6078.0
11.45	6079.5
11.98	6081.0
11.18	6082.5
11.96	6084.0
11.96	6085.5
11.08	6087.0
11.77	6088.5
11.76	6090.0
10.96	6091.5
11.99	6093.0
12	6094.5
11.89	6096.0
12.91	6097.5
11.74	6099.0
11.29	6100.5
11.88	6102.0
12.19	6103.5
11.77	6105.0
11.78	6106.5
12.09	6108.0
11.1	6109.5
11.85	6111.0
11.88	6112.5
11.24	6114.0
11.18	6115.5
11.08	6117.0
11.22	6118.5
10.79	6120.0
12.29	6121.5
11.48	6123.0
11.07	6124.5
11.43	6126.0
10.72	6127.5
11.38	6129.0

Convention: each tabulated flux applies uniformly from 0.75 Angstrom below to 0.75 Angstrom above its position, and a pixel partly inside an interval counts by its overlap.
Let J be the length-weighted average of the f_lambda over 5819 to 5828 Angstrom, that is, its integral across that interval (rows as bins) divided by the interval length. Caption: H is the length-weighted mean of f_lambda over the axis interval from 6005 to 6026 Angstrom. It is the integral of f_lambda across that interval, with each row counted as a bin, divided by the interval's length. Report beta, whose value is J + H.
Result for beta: 23.10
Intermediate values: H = 11.09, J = 12.0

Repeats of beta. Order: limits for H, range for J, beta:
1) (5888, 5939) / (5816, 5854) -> 22.79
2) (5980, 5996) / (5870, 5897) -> 21.99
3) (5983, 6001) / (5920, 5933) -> 23.29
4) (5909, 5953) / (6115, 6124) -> 22.96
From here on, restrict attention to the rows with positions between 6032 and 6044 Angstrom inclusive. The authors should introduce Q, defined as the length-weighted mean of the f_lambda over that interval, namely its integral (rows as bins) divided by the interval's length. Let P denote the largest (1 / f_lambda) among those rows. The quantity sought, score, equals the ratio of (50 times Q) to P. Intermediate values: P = 0.093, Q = 11.5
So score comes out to 6177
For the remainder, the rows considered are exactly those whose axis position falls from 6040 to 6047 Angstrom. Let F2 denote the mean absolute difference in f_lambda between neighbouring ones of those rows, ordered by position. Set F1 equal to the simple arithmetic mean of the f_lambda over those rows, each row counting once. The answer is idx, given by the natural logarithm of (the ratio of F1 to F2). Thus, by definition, 4.2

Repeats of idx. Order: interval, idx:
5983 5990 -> 2.6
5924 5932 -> 2.7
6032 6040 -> 2.5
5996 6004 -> 4.3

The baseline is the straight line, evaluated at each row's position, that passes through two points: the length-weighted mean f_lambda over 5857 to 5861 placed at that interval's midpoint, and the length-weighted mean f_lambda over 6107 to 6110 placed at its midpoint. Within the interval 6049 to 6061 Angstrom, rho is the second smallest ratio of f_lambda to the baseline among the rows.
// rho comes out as 1.024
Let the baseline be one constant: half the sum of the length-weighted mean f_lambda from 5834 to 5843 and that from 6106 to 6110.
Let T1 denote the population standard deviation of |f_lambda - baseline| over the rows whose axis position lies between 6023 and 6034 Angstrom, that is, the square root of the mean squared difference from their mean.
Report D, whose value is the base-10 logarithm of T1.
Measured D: -0.32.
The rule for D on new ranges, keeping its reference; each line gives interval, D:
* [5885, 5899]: 0.00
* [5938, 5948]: -0.91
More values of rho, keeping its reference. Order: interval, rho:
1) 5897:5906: 0.928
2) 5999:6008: 0.944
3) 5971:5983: 0.953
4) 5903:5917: 0.996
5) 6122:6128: 0.947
